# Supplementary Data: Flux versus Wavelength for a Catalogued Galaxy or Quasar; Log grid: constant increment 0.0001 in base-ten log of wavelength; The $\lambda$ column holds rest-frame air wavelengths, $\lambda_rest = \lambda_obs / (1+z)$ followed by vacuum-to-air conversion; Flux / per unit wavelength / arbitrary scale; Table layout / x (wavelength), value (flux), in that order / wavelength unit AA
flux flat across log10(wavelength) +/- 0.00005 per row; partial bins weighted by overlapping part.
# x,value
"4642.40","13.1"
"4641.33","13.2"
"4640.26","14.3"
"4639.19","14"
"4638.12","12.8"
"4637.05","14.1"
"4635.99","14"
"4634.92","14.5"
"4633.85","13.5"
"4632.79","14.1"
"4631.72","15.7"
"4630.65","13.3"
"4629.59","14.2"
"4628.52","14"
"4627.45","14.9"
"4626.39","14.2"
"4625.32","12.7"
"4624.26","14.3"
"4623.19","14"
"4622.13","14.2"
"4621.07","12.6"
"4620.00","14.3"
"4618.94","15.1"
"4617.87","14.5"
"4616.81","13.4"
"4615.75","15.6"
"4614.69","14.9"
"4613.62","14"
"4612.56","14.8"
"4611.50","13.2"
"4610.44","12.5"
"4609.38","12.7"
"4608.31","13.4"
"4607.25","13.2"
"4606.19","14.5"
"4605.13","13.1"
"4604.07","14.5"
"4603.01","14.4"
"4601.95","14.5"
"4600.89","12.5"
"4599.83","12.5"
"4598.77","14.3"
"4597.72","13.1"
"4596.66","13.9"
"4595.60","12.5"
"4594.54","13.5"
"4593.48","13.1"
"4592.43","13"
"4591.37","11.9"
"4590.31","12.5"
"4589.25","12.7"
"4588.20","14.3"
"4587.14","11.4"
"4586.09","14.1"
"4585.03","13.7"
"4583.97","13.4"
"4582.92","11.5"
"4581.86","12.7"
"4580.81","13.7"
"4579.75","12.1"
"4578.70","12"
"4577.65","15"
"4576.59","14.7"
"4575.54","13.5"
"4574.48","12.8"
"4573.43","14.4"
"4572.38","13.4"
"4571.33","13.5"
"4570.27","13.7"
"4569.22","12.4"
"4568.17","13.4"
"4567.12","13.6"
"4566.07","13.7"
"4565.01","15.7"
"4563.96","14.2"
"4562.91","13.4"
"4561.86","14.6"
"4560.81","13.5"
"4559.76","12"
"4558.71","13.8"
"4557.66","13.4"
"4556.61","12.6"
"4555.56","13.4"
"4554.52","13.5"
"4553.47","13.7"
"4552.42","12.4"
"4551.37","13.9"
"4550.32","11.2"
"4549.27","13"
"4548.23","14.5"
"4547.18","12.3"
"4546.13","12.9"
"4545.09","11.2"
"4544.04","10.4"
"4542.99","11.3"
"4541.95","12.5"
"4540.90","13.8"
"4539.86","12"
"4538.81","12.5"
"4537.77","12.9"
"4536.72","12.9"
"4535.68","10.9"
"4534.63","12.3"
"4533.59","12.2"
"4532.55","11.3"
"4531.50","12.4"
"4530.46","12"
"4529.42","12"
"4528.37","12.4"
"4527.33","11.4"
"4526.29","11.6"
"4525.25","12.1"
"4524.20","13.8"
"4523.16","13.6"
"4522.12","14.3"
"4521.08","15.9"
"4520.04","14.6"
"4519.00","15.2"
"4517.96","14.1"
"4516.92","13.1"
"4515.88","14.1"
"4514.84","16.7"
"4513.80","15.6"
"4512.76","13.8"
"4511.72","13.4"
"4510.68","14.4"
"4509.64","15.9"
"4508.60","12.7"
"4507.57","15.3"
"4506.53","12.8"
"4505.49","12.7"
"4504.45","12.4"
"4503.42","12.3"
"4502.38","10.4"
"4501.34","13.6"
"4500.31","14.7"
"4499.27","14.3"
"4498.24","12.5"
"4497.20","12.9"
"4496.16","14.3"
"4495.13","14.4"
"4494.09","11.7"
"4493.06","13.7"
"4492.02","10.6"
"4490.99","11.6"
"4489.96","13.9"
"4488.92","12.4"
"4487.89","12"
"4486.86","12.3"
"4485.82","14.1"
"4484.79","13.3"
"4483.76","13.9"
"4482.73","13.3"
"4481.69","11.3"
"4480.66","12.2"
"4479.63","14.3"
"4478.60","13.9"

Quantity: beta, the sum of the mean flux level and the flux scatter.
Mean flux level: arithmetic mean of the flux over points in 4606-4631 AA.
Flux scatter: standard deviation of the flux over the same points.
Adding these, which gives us 14.8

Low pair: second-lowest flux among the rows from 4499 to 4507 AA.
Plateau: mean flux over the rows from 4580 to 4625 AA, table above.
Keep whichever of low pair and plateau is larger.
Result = 13.5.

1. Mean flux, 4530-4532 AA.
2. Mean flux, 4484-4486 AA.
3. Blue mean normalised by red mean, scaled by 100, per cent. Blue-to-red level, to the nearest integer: 112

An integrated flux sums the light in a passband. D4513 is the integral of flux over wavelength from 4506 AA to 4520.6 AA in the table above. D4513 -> 210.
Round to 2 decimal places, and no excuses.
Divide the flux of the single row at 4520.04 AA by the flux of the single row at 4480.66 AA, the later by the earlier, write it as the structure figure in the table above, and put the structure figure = 1.20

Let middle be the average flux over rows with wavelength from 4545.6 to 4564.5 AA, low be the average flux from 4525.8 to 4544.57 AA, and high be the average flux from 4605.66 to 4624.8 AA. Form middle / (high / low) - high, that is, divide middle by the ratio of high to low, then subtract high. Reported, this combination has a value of -2.5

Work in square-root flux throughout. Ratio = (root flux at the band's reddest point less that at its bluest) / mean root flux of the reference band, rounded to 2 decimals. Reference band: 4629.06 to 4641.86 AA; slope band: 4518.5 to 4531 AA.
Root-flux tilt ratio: -0.12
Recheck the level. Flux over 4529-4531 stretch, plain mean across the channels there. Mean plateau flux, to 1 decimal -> 12.0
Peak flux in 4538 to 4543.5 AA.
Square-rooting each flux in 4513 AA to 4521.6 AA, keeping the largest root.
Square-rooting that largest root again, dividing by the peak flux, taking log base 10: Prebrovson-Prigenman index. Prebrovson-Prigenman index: -0.83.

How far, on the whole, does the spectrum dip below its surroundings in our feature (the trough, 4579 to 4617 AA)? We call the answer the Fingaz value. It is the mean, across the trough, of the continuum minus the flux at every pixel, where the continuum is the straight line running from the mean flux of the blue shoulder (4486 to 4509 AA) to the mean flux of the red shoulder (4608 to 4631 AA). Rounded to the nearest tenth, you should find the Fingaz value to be 0.4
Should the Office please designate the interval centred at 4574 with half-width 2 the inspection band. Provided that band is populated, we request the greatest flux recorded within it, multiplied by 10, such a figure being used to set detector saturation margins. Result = 144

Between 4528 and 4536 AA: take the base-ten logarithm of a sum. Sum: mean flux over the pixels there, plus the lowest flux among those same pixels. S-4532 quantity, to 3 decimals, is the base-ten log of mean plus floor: 1.359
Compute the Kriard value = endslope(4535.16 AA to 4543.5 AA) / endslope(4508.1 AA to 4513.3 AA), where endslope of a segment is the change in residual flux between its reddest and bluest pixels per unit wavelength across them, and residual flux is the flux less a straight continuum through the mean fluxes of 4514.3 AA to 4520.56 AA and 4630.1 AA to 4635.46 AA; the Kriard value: 0.2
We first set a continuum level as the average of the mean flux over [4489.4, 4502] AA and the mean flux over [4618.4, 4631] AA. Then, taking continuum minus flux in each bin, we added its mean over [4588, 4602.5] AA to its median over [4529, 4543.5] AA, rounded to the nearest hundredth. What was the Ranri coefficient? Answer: 1.75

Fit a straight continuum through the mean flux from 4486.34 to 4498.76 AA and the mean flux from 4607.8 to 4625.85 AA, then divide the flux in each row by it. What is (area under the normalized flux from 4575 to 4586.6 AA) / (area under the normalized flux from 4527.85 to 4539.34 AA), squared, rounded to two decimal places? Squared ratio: 1.14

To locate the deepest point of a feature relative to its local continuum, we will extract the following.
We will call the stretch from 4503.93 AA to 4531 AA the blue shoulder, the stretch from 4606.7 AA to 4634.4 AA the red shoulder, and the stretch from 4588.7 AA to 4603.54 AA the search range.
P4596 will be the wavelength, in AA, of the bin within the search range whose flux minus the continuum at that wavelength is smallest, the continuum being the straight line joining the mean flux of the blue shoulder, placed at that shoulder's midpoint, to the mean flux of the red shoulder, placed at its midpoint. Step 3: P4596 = 4591.37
